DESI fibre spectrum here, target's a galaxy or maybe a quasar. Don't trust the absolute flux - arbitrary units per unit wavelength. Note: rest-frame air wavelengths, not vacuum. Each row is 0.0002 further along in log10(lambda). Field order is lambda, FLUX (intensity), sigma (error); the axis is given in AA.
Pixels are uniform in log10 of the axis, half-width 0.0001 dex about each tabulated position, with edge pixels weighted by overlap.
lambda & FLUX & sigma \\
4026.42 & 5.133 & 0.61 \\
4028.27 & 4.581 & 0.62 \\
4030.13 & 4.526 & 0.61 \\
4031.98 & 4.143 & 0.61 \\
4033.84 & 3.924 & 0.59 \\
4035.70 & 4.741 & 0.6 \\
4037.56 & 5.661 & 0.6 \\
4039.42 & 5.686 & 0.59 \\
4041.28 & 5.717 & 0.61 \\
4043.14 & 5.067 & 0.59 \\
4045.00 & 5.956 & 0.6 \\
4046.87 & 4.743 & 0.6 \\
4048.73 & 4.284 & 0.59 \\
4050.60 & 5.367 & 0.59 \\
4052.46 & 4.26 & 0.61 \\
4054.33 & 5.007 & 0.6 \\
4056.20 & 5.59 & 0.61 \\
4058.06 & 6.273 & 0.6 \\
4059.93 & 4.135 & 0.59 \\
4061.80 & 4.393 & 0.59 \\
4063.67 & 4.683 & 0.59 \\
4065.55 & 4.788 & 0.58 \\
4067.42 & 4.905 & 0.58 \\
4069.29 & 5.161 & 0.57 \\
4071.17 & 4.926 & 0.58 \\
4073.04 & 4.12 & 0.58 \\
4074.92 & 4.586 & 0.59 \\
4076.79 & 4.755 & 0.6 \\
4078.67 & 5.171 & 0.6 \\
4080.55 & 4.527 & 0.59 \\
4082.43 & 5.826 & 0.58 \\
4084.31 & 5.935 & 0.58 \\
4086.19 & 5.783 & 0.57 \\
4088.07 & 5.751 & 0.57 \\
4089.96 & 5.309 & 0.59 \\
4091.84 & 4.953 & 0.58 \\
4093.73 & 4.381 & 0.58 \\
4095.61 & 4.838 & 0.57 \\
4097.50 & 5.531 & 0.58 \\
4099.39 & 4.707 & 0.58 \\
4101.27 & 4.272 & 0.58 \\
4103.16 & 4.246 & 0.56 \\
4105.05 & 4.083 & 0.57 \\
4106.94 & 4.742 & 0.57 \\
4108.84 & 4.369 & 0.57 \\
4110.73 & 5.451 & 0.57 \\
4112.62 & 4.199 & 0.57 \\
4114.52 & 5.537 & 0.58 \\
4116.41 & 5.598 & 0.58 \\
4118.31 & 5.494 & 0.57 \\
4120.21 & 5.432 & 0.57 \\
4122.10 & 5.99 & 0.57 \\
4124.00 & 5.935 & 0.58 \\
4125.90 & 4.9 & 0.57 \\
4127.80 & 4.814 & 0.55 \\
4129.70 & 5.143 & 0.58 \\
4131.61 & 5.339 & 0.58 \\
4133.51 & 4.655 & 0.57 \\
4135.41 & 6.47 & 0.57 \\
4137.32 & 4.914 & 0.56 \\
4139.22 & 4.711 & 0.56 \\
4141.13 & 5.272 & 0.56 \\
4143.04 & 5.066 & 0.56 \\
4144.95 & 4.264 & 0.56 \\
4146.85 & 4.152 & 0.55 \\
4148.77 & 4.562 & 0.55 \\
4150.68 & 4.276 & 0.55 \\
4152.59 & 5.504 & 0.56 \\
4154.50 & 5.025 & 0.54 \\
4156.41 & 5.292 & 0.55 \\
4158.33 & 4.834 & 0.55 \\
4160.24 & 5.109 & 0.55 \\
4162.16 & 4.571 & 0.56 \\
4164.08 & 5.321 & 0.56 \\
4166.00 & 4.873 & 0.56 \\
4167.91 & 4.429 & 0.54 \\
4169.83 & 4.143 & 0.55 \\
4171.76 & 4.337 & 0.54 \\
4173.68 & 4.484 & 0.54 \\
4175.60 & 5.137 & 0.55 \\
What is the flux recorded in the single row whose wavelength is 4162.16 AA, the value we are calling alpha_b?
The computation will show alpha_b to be 4.571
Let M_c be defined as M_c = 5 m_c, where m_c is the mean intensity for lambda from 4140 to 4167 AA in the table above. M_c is 24.3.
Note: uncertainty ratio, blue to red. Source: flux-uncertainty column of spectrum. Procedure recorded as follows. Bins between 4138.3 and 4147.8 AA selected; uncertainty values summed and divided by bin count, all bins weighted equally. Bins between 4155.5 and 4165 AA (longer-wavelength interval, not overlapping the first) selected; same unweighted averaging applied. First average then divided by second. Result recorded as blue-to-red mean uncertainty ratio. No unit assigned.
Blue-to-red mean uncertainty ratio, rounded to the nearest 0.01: 1.01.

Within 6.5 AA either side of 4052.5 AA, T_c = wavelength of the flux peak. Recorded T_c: 4058.06 AA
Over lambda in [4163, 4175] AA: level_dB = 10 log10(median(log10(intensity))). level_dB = -1.9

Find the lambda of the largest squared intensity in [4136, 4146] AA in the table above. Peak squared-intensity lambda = 4141.13 AA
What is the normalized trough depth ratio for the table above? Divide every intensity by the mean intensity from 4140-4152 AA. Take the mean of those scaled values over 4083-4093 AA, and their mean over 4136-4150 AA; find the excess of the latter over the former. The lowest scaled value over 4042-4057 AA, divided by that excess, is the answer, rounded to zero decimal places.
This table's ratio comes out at -5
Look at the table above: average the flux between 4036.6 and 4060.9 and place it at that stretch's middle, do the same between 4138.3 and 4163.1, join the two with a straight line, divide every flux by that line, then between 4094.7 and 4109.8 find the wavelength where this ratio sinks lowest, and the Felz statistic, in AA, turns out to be 4105.05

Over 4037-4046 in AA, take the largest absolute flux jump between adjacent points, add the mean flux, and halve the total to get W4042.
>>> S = 3.25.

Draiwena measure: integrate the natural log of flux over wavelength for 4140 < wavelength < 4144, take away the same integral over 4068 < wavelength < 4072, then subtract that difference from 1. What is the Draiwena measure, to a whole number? 1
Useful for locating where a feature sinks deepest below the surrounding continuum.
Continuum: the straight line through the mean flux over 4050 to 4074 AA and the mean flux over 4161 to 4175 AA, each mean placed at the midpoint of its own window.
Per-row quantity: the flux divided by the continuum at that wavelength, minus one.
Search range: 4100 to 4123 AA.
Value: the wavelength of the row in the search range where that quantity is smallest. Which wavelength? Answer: 4105.05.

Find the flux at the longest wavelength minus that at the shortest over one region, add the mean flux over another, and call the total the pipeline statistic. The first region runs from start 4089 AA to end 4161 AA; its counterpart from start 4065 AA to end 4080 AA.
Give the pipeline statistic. 4.6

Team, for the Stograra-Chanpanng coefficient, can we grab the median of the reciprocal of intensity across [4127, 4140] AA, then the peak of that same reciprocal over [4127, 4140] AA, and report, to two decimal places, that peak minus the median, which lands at 0.01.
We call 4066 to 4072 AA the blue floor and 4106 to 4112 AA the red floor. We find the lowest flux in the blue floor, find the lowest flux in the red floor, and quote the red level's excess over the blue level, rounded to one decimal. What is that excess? -0.5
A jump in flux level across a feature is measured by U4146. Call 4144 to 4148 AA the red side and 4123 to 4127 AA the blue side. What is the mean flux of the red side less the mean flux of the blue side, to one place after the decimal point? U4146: -1.2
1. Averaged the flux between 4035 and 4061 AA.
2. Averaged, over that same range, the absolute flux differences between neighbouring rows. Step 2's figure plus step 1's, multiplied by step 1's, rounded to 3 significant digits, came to 31.0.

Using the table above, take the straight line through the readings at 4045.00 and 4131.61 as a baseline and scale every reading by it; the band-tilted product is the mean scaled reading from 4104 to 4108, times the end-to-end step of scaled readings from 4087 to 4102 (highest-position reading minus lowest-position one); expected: -0.20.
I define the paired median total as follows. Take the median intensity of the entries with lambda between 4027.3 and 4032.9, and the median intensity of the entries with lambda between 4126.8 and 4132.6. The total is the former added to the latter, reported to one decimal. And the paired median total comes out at 9.7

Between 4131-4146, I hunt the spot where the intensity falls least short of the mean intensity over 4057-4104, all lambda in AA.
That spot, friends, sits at 4135.41 AA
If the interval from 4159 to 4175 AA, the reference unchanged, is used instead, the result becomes 4164.08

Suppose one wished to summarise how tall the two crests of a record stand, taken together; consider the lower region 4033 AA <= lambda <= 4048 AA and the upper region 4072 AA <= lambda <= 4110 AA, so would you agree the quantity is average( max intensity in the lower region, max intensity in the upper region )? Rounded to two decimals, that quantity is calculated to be 5.95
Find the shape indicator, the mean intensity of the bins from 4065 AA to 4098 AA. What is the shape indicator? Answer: 5.07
